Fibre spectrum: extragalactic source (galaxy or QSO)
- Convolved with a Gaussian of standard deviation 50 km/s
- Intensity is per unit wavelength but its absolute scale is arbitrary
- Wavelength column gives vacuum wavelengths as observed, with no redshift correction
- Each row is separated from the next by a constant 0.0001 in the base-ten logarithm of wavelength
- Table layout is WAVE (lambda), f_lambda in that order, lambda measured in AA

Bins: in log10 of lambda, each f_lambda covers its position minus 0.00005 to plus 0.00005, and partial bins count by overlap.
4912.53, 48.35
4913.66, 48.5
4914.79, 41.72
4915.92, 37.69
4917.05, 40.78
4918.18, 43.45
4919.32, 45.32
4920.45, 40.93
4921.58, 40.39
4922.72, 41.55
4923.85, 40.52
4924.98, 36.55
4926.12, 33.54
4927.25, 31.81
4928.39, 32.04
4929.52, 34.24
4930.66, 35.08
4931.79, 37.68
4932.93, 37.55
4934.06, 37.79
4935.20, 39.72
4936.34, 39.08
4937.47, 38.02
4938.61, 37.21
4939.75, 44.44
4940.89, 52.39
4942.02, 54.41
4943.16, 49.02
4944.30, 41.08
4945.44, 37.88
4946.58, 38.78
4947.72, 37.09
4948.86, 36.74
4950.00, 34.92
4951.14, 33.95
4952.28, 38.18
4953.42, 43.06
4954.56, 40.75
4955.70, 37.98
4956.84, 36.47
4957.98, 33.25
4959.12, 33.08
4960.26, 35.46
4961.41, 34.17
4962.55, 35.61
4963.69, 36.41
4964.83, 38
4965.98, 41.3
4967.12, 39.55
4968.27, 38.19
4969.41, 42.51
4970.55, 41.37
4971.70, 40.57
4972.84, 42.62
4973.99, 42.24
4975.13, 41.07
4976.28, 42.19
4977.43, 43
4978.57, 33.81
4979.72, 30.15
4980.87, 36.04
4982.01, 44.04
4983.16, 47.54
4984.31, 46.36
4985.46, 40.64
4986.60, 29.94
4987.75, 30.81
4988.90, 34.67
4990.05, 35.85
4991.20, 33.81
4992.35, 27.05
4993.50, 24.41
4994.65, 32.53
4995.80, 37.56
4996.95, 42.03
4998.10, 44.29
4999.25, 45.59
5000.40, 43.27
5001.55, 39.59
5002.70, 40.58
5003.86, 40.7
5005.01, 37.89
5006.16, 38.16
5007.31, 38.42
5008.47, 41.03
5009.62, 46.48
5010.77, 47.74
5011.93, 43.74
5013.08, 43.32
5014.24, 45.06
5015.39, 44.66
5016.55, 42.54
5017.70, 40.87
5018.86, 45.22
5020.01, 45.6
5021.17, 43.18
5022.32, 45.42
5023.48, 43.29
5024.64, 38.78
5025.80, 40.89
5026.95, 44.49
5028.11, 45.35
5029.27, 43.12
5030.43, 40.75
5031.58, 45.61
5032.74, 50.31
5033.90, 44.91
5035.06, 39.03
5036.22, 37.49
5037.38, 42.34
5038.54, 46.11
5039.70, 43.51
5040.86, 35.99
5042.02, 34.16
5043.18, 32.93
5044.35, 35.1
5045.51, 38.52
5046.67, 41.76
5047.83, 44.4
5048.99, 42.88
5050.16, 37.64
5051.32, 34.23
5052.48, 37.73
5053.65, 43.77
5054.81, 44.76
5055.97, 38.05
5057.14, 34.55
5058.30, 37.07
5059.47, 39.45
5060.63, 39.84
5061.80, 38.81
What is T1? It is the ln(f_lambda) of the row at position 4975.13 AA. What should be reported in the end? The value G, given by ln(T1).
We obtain 1.312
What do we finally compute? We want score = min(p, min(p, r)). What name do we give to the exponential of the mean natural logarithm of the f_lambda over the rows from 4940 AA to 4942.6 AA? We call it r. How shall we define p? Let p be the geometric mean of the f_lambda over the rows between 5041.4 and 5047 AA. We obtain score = 36.4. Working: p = 36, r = 53.4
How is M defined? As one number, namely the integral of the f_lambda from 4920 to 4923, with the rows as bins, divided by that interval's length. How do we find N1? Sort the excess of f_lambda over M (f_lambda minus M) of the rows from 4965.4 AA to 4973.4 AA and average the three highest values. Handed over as 1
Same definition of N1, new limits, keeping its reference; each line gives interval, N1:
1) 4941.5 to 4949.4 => 7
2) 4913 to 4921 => 5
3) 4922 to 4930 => -1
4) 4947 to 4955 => 0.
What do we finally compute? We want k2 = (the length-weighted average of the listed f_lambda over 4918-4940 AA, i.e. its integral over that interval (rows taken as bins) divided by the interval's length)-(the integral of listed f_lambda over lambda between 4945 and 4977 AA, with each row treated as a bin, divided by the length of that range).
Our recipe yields 0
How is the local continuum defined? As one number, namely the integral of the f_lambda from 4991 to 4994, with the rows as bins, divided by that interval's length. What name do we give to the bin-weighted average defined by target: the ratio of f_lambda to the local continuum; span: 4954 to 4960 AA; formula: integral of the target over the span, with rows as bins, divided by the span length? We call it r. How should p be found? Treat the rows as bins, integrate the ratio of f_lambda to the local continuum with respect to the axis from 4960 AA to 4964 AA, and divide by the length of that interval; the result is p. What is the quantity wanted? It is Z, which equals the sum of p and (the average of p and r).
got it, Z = 2.55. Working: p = 1.27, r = 1.30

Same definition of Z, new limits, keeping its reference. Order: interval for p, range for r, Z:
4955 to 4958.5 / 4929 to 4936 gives 2.61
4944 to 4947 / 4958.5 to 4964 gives 2.73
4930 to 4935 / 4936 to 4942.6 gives 2.80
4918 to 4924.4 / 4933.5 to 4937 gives 2.96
